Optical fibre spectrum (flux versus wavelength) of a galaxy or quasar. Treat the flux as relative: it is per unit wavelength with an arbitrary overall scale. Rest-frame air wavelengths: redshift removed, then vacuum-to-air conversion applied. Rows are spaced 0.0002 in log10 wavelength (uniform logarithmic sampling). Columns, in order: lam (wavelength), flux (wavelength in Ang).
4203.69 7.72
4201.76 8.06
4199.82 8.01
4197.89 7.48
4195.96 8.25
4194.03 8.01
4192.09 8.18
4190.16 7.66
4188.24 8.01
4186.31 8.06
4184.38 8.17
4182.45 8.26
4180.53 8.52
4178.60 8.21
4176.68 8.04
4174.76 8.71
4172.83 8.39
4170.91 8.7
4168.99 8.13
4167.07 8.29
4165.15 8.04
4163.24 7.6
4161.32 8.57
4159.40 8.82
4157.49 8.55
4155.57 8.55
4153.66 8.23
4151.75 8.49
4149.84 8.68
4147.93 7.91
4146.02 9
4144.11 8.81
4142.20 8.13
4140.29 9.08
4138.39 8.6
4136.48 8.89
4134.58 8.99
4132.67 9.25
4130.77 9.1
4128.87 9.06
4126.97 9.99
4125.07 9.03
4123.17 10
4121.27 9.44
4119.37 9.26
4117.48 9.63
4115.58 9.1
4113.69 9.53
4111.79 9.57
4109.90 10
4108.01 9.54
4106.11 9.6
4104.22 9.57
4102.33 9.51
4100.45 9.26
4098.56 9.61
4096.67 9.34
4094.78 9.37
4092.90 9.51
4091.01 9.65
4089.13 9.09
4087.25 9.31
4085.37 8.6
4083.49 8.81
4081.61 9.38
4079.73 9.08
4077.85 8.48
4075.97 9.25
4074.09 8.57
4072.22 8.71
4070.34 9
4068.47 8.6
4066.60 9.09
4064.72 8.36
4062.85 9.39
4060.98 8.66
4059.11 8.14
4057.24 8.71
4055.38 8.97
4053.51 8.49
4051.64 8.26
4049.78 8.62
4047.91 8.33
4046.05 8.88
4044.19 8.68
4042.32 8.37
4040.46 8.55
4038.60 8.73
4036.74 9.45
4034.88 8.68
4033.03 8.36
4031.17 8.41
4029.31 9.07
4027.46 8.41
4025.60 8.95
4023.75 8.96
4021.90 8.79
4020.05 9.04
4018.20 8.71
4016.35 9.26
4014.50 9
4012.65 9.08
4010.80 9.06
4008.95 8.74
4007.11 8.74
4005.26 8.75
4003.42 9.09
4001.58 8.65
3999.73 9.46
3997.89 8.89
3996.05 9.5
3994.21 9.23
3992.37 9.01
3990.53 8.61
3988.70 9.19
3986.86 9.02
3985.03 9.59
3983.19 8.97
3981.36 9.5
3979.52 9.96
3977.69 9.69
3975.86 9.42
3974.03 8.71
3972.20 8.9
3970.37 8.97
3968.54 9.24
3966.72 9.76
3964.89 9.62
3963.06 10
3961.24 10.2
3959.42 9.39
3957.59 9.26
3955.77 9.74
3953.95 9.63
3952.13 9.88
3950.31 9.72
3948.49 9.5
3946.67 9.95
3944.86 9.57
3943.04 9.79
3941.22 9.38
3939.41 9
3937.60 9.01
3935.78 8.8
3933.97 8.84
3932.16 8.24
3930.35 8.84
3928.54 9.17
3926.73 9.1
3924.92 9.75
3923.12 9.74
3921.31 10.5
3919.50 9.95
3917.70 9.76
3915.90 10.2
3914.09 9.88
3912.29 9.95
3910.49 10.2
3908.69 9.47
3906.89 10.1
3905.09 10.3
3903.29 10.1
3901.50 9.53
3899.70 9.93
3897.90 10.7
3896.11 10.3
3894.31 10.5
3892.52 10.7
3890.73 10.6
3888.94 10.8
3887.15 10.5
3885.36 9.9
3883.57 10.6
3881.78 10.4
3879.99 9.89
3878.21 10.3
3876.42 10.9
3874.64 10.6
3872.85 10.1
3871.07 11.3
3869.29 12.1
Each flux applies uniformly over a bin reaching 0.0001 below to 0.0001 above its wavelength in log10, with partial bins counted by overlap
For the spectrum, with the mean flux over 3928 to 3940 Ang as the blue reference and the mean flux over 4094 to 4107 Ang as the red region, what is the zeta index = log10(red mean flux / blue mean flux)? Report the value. 0.03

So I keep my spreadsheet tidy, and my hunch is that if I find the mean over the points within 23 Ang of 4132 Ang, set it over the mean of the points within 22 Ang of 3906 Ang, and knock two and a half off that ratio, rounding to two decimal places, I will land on -1.60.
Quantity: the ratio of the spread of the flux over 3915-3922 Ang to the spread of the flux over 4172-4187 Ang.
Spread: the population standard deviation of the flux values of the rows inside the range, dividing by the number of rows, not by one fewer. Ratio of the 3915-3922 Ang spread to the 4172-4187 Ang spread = 1.3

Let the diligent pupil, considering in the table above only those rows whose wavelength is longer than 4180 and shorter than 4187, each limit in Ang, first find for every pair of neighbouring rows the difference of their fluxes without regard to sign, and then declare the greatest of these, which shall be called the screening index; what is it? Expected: 0.26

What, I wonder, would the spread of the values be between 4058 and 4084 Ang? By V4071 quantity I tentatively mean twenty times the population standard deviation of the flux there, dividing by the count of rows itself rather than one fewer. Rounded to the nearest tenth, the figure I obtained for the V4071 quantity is 7.4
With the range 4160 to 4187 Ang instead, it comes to 5.8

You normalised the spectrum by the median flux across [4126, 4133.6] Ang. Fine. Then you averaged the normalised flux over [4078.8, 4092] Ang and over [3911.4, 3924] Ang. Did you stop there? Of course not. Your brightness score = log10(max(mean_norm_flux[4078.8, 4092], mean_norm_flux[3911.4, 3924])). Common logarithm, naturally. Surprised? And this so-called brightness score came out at 0.037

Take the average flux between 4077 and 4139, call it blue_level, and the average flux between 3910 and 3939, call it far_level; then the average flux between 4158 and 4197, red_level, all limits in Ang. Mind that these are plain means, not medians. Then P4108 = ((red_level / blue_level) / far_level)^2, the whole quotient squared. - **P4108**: 0.0087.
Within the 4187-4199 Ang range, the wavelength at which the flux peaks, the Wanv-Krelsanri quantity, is 4195.96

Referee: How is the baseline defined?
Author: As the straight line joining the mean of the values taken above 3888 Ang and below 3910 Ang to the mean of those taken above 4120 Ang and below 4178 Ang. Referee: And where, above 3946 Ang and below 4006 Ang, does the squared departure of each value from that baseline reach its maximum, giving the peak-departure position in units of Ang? 3974.03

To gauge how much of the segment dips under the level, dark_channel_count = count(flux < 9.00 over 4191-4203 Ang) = 6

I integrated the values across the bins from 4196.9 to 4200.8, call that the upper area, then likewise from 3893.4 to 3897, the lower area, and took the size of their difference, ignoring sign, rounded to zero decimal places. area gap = 7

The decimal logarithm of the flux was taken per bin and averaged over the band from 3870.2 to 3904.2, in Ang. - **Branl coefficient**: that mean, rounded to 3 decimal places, 1.017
